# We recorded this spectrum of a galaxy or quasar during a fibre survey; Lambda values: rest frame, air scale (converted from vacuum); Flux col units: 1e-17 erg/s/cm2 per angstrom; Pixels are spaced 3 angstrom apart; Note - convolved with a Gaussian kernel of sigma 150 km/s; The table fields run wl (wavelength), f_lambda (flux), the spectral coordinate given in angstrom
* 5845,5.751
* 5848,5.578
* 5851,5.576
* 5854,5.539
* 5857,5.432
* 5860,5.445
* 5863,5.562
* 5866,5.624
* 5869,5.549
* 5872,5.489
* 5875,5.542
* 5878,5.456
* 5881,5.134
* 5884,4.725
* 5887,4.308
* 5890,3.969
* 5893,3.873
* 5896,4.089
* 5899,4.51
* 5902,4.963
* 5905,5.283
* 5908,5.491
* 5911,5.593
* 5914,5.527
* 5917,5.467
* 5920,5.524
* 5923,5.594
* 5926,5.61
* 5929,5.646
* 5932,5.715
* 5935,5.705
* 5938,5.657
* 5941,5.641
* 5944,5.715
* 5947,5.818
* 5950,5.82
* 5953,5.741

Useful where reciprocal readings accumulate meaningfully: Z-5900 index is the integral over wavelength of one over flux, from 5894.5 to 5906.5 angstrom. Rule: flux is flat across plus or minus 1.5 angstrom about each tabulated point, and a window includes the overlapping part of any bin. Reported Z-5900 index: 2.57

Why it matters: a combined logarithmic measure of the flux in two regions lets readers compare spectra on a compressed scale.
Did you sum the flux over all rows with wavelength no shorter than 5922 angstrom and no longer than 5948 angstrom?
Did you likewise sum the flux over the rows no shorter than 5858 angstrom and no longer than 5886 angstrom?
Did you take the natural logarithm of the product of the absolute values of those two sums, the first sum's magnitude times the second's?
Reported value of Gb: 7.82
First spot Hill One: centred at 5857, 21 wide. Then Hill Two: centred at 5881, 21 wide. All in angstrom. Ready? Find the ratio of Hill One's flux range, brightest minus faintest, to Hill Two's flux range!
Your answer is 0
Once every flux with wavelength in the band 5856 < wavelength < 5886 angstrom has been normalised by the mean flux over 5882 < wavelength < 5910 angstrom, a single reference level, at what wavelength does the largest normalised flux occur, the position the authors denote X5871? 5866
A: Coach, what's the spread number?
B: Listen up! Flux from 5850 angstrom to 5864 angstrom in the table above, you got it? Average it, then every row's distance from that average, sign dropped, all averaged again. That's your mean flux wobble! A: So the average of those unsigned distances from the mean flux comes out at 0.058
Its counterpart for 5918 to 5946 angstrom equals 0.047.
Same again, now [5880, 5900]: 0.358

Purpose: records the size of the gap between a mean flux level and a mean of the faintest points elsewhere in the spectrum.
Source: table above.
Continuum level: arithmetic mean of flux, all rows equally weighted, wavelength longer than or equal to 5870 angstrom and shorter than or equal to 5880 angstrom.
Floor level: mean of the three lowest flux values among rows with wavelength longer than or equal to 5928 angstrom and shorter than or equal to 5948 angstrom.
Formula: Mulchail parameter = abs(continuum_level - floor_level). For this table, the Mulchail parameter 0.2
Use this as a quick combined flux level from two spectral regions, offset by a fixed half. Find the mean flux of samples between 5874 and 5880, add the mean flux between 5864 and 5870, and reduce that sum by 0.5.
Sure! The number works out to 10.6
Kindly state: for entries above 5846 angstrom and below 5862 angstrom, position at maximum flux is 5848 angstrom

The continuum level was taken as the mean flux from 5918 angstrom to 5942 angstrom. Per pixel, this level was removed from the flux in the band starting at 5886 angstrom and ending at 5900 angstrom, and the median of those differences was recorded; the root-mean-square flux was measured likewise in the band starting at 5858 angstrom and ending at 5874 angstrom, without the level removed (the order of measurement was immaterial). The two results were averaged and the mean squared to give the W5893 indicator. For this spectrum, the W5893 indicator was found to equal 4.0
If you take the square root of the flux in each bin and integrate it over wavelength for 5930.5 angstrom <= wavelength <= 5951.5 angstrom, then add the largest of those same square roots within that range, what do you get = 52.66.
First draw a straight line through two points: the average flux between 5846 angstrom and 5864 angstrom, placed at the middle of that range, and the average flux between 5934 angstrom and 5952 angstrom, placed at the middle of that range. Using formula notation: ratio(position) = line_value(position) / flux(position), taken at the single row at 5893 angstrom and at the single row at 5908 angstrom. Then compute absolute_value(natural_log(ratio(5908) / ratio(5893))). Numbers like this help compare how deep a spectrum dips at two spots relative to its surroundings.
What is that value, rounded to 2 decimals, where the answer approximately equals 0.34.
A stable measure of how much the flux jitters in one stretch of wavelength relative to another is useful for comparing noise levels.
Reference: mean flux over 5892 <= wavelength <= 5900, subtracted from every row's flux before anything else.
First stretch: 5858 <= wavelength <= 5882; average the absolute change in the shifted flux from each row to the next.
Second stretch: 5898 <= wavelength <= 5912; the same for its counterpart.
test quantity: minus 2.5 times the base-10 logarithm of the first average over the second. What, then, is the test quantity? 0.97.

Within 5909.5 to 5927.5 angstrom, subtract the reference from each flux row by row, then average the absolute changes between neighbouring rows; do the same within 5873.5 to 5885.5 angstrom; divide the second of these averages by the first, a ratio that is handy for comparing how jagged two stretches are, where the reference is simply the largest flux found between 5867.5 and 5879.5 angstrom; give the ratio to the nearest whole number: 5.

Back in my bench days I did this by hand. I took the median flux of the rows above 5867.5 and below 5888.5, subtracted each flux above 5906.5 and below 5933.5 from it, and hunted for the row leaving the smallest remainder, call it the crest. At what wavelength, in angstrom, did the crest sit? 5932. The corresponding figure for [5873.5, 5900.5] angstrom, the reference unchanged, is 5875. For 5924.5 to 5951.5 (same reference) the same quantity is 5950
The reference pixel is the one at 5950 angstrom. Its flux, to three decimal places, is 5.820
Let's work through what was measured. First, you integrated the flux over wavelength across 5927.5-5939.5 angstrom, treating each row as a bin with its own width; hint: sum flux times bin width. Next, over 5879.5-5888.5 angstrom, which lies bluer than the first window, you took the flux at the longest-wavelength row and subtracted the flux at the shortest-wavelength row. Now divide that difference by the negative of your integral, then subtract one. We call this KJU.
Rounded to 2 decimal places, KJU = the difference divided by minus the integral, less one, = -0.99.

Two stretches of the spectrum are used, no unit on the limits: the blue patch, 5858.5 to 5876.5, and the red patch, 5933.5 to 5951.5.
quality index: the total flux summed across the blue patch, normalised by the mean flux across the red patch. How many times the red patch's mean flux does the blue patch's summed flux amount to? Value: 5.8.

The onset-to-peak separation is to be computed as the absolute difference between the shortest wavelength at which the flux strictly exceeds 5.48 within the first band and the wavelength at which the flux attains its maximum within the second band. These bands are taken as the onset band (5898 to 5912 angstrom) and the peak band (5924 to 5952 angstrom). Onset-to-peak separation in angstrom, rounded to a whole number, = 42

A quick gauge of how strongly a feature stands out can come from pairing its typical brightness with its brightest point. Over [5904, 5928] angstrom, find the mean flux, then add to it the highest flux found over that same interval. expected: 11.1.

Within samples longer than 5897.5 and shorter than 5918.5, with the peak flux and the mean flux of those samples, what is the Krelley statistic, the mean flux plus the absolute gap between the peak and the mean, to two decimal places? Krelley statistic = 5.59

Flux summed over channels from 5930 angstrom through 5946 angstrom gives 28.4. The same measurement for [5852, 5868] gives 27.6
